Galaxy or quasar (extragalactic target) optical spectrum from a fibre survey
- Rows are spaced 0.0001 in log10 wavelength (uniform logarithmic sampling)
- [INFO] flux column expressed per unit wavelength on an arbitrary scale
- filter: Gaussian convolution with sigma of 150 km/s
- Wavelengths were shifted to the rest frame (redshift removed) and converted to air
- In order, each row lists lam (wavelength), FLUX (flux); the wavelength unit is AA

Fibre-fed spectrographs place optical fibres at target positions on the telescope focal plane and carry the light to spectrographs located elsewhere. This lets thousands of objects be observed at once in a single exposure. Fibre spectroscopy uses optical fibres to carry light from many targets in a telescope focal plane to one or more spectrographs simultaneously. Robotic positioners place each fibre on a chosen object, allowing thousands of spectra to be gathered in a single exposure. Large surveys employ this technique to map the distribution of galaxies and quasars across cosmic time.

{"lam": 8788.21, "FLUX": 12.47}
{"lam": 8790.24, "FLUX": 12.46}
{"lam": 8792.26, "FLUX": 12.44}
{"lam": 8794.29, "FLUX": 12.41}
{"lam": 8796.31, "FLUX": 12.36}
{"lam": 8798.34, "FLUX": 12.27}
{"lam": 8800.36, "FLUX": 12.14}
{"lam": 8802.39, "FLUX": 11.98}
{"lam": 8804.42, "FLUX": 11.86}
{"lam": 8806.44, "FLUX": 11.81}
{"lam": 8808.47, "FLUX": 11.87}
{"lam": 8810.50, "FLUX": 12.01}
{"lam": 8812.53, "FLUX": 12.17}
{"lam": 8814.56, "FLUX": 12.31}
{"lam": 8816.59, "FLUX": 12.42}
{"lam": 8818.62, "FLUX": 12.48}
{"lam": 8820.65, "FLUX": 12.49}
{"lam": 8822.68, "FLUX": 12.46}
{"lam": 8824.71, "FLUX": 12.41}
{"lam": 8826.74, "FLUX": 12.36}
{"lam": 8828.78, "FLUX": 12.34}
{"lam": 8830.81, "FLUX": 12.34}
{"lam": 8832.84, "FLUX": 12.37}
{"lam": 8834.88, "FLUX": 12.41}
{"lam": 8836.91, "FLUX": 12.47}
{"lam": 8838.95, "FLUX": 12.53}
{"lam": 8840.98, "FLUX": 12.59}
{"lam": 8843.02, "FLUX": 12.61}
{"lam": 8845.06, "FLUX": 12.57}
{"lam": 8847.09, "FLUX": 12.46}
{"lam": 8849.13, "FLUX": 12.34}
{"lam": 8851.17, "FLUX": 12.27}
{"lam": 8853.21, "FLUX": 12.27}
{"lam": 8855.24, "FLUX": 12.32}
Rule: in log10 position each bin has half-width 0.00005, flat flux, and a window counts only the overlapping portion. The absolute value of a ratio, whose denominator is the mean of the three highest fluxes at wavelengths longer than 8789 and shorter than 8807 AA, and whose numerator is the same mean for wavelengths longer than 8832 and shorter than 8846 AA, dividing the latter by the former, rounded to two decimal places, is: 1.01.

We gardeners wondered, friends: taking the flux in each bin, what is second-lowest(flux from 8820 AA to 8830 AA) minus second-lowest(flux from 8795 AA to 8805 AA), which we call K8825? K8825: 0.38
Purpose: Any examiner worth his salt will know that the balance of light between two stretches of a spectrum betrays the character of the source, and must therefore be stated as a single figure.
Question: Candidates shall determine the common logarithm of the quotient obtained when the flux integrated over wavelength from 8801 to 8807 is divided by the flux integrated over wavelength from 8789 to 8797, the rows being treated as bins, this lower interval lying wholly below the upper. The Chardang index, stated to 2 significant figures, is -0.14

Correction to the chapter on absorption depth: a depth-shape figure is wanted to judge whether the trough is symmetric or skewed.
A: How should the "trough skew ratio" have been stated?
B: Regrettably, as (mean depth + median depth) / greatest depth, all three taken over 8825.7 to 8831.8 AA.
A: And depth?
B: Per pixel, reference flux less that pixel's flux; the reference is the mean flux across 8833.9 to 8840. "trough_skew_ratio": 1.95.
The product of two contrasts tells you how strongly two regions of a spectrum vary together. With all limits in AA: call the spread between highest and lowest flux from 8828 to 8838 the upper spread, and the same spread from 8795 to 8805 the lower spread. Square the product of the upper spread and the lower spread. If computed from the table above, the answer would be 0.004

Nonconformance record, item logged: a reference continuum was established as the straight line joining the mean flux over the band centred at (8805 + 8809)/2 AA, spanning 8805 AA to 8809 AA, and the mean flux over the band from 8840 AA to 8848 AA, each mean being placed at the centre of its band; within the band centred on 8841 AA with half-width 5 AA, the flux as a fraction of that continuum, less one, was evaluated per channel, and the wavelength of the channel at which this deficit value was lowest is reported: 8845.06 AA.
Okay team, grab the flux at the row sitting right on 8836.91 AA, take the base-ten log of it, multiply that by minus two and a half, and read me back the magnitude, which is -2.74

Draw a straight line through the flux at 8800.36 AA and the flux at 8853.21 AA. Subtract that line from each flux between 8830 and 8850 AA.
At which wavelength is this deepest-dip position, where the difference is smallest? 8849.13 AA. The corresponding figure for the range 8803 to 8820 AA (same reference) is 8806.44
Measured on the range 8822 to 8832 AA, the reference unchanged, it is 8830.81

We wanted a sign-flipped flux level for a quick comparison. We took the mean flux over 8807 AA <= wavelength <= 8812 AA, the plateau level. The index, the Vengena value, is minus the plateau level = -11.94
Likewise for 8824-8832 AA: -12.36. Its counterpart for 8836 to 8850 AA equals -12.51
